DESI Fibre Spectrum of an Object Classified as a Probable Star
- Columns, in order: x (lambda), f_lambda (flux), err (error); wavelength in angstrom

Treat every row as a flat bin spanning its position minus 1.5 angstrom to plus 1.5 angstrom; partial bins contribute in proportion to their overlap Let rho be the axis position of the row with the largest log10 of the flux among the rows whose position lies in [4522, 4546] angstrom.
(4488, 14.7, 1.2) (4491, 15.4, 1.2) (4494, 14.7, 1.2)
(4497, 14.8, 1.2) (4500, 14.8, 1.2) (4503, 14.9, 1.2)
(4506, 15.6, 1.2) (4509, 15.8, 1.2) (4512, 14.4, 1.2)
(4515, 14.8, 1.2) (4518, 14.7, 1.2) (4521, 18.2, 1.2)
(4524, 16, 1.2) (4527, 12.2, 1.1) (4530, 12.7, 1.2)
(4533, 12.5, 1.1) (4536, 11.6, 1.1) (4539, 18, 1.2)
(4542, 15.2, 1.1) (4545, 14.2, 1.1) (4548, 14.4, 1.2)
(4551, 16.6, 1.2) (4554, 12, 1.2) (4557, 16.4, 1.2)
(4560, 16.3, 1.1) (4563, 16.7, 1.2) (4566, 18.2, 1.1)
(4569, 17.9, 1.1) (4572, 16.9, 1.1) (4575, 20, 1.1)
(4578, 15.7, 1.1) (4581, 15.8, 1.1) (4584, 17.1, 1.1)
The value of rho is 4539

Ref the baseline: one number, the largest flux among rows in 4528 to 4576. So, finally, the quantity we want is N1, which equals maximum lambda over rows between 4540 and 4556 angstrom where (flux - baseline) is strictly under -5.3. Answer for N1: 4554 angstrom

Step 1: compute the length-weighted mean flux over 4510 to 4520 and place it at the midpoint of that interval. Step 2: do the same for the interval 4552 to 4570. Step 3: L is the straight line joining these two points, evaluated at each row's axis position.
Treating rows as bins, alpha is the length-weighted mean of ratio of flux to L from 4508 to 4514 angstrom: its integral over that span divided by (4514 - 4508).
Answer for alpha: 1.02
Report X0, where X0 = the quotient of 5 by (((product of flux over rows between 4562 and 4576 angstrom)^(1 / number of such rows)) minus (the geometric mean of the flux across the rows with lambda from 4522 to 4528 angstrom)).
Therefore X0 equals 1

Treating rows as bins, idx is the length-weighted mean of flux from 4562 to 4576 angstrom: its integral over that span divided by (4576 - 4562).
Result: 17.9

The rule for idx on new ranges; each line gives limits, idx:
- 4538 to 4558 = 15.2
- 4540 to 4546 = 15.0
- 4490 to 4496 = 15.0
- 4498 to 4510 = 15.2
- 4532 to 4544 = 14.4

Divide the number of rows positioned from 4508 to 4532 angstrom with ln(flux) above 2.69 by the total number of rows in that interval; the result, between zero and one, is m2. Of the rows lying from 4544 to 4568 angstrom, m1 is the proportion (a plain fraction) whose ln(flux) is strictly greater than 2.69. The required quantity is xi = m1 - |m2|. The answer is 0.1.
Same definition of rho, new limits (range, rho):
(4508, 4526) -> 4521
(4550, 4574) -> 4566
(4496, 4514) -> 4509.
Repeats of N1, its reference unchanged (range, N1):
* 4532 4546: 4545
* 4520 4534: 4533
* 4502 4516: 4512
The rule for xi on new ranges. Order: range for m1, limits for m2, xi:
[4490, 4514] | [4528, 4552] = 0.4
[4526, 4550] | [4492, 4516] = -0.5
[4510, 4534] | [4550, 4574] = -0.5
